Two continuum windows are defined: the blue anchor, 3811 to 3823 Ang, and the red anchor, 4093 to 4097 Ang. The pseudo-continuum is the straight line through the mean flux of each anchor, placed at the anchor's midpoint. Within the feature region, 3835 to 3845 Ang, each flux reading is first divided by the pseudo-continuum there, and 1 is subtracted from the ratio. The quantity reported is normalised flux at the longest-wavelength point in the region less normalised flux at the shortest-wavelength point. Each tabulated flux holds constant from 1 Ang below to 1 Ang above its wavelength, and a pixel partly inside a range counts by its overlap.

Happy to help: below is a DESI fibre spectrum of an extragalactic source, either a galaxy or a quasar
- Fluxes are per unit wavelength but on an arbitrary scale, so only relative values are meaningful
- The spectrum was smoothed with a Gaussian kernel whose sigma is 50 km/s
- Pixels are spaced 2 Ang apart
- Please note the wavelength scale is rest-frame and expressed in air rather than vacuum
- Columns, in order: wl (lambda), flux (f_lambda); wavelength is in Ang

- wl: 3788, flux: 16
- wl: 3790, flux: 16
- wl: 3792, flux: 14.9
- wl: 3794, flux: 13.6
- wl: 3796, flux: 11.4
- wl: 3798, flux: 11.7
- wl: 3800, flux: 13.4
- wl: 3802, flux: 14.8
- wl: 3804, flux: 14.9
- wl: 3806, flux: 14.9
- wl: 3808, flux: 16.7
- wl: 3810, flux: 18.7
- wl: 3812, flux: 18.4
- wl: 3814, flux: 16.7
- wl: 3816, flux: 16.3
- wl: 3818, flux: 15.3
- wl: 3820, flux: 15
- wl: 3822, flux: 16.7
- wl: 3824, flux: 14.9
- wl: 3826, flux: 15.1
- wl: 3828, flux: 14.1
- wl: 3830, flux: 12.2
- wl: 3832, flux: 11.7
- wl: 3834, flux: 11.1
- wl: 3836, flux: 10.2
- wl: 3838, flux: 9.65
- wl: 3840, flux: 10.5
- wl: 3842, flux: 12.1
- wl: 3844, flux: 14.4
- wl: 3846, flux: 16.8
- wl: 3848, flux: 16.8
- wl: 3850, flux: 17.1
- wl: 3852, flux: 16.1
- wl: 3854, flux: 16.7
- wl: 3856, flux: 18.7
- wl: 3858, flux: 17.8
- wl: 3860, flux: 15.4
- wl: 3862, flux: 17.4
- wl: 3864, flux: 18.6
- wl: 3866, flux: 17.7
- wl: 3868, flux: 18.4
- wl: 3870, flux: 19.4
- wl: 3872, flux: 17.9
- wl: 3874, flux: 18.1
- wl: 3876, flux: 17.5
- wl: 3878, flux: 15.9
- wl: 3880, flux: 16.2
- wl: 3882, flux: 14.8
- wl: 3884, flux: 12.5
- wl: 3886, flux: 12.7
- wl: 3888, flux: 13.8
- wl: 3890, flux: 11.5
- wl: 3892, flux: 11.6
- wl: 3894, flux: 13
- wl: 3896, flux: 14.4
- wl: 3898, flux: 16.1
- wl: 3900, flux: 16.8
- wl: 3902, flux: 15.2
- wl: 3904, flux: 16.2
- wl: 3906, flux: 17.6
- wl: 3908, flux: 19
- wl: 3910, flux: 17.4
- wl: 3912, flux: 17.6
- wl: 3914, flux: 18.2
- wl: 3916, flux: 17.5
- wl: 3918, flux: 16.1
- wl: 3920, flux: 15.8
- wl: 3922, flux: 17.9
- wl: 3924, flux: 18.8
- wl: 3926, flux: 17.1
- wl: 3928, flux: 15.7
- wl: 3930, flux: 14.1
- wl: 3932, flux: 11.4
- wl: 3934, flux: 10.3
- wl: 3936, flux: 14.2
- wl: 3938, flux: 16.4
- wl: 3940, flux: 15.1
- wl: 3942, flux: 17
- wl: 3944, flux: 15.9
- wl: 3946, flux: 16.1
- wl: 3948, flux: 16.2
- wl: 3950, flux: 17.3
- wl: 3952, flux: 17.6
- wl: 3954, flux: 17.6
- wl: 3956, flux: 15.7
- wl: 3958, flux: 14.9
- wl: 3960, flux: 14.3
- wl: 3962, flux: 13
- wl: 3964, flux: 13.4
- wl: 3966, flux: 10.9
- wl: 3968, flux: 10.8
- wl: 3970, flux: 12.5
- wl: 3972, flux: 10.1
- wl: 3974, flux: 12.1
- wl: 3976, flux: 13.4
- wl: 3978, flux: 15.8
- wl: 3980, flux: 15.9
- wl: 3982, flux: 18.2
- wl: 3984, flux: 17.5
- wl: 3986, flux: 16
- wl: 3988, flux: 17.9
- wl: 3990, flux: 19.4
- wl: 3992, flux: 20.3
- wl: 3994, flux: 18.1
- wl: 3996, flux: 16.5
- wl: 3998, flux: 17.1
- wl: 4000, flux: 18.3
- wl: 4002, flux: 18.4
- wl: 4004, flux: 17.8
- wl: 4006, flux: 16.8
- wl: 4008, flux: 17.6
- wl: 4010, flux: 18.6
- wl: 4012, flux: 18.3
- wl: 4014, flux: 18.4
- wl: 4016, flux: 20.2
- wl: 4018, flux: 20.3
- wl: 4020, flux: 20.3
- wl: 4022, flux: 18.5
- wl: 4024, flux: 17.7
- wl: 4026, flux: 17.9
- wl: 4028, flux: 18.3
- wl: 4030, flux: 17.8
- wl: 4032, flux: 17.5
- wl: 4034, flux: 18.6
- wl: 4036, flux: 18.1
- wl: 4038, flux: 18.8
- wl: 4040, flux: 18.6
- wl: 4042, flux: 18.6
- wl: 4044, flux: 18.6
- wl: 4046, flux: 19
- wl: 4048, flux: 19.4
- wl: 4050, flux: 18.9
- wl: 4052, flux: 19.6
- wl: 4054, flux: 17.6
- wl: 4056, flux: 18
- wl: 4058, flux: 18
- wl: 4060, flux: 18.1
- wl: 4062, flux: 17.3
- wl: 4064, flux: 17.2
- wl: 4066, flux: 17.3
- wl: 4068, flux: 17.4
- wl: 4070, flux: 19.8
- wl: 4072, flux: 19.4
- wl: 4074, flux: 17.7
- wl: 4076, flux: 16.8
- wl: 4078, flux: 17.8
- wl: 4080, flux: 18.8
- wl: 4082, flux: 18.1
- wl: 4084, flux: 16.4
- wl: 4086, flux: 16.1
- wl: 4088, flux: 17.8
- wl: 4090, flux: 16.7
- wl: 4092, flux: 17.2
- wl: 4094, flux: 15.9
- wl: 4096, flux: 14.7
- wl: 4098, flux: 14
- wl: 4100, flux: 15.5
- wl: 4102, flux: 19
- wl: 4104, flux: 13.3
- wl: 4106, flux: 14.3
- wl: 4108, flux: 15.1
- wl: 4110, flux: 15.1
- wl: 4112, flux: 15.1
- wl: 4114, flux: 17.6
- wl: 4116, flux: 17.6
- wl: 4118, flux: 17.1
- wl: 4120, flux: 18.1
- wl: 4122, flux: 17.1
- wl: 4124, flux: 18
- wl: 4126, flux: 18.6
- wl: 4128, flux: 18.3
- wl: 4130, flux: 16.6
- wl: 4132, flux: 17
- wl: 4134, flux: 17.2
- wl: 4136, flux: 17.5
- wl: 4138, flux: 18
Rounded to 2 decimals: 0.26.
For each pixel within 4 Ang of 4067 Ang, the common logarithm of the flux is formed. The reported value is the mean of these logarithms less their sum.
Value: -3.76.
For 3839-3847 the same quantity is -3.37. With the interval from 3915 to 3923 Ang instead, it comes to -3.68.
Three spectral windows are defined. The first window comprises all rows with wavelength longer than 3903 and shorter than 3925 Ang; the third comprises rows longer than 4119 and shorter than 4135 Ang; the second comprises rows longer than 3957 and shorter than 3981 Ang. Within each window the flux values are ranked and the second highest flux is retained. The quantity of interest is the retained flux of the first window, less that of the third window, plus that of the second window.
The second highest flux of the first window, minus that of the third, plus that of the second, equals 16.3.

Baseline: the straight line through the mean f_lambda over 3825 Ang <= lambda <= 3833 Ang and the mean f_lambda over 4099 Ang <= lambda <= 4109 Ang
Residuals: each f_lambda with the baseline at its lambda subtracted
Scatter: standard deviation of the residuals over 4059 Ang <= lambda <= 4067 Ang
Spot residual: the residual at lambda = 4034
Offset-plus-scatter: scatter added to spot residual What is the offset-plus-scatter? 4.1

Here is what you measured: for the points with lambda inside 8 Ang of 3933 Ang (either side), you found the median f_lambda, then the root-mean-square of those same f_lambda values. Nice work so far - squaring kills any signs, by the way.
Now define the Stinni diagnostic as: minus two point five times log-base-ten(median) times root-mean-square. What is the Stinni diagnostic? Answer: -42.1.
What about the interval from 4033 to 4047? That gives -59.1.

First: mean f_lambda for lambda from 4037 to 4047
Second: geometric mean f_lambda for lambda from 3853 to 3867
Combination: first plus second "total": 36.2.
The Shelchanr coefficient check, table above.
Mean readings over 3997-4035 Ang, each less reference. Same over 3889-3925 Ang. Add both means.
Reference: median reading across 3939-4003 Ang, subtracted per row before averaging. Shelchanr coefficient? 2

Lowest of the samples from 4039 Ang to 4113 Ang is 13.3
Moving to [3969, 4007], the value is 10.1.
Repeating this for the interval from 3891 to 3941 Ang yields 10.3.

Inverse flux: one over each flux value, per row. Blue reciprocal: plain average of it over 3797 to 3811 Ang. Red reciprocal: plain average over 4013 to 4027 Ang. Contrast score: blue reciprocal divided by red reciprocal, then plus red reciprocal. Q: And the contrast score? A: 1.34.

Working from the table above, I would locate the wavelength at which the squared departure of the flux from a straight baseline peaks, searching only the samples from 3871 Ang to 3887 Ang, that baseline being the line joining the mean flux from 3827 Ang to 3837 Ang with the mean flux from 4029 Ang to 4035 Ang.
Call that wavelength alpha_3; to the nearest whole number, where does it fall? 3874 Ang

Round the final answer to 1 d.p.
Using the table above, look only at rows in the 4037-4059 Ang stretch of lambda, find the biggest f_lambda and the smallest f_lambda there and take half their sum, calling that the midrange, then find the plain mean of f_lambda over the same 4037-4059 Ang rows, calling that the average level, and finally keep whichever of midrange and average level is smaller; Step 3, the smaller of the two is 18.6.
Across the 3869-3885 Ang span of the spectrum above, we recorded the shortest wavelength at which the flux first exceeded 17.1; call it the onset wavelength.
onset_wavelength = 3870 Ang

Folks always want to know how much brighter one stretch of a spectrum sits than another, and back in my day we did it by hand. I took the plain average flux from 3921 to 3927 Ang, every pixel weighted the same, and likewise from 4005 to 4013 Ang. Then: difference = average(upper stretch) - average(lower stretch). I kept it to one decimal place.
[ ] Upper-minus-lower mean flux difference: -0.1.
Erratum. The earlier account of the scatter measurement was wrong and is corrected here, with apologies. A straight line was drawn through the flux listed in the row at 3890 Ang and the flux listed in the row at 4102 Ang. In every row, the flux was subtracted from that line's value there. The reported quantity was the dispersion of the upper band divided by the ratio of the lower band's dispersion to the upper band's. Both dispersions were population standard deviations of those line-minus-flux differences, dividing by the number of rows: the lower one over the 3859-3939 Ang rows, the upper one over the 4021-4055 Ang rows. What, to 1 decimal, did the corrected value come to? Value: 0.1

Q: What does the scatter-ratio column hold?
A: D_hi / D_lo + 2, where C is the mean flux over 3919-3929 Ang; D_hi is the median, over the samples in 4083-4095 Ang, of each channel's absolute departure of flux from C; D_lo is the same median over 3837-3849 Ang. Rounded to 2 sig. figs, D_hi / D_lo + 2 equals 2.2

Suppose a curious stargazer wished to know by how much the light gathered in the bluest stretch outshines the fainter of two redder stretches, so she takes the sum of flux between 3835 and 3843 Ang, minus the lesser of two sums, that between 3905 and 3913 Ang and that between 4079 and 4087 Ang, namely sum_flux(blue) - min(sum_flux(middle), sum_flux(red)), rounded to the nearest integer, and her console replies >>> -27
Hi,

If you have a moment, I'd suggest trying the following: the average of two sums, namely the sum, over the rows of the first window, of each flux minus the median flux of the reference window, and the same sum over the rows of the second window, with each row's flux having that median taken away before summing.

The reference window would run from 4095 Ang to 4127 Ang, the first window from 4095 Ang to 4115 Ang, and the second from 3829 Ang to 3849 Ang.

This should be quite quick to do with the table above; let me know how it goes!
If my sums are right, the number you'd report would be -23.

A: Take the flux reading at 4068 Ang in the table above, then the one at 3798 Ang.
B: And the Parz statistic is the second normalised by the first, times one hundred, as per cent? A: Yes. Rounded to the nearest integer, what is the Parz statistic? 67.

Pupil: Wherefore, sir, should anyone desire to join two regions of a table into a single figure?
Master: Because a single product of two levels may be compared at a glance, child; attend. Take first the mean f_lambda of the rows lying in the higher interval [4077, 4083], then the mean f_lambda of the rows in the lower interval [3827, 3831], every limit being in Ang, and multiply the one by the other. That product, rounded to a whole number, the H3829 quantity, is 240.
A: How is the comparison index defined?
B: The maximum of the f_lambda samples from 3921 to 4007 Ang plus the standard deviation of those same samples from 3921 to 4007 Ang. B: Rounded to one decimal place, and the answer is 22.9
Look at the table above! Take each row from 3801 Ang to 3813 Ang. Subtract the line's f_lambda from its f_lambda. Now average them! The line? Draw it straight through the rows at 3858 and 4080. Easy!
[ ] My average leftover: -1.2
